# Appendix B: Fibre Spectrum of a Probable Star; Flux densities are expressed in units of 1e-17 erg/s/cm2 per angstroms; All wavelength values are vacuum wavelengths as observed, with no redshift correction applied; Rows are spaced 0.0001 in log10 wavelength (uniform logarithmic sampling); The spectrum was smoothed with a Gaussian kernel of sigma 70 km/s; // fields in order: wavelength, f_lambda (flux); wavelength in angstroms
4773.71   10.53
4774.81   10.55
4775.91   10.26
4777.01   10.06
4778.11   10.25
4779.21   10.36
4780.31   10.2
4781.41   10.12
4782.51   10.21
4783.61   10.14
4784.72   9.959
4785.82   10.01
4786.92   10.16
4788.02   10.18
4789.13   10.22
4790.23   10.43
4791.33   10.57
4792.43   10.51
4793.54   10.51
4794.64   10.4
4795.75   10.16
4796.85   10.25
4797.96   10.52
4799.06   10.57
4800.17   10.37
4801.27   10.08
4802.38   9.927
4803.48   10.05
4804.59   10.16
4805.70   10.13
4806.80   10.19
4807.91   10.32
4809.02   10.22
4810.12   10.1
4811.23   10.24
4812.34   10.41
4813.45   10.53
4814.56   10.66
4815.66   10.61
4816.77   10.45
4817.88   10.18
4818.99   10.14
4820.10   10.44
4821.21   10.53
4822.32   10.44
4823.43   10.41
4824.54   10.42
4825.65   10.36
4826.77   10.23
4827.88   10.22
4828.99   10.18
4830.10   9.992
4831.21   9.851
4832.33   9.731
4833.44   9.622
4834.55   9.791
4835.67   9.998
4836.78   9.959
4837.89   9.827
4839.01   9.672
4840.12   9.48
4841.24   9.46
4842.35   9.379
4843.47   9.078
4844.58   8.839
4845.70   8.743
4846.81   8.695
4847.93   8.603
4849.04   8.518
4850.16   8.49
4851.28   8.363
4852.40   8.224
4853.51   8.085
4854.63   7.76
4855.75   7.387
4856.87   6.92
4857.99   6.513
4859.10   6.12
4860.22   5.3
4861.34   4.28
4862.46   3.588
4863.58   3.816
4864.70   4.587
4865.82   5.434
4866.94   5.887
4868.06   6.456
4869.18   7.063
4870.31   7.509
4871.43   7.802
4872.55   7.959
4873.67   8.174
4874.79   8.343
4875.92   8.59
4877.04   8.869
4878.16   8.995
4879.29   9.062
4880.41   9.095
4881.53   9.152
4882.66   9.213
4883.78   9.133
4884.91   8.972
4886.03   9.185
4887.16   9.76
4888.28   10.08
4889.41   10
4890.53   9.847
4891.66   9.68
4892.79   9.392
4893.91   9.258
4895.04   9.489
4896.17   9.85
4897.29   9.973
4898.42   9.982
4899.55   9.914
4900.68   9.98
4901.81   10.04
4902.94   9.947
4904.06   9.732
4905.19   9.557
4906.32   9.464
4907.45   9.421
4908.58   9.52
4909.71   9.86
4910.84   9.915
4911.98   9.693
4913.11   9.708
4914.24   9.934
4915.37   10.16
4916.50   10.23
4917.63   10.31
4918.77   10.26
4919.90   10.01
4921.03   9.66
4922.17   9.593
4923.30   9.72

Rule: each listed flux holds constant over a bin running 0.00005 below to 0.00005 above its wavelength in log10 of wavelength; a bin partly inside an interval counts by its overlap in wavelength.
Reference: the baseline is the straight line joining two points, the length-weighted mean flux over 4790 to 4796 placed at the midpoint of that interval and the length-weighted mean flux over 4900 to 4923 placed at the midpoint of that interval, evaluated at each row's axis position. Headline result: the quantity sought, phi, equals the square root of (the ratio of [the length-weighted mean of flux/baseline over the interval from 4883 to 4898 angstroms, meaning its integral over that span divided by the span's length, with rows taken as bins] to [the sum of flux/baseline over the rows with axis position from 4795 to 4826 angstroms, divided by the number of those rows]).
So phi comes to 0.98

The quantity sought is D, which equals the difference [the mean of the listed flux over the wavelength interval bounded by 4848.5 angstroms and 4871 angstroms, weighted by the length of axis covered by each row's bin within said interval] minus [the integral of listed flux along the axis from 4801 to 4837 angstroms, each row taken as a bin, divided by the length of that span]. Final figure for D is -3.7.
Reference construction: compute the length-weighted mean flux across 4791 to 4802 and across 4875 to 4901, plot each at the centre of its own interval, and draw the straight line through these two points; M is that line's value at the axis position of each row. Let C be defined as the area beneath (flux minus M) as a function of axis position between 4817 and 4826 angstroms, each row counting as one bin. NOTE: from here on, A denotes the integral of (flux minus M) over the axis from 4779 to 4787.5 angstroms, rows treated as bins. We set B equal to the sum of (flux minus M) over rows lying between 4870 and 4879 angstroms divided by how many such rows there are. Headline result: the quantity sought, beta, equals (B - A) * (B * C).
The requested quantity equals -6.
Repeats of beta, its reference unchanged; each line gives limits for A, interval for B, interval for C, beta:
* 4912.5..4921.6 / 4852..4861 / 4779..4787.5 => -96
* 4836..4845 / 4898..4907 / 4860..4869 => -103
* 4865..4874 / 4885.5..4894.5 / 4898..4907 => 28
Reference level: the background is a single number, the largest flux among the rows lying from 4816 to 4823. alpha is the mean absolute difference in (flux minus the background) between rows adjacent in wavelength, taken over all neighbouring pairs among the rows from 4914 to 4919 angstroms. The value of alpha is 0.11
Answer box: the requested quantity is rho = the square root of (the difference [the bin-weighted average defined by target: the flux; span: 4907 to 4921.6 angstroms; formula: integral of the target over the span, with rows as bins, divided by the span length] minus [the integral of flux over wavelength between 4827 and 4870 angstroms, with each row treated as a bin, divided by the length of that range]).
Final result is 1.4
